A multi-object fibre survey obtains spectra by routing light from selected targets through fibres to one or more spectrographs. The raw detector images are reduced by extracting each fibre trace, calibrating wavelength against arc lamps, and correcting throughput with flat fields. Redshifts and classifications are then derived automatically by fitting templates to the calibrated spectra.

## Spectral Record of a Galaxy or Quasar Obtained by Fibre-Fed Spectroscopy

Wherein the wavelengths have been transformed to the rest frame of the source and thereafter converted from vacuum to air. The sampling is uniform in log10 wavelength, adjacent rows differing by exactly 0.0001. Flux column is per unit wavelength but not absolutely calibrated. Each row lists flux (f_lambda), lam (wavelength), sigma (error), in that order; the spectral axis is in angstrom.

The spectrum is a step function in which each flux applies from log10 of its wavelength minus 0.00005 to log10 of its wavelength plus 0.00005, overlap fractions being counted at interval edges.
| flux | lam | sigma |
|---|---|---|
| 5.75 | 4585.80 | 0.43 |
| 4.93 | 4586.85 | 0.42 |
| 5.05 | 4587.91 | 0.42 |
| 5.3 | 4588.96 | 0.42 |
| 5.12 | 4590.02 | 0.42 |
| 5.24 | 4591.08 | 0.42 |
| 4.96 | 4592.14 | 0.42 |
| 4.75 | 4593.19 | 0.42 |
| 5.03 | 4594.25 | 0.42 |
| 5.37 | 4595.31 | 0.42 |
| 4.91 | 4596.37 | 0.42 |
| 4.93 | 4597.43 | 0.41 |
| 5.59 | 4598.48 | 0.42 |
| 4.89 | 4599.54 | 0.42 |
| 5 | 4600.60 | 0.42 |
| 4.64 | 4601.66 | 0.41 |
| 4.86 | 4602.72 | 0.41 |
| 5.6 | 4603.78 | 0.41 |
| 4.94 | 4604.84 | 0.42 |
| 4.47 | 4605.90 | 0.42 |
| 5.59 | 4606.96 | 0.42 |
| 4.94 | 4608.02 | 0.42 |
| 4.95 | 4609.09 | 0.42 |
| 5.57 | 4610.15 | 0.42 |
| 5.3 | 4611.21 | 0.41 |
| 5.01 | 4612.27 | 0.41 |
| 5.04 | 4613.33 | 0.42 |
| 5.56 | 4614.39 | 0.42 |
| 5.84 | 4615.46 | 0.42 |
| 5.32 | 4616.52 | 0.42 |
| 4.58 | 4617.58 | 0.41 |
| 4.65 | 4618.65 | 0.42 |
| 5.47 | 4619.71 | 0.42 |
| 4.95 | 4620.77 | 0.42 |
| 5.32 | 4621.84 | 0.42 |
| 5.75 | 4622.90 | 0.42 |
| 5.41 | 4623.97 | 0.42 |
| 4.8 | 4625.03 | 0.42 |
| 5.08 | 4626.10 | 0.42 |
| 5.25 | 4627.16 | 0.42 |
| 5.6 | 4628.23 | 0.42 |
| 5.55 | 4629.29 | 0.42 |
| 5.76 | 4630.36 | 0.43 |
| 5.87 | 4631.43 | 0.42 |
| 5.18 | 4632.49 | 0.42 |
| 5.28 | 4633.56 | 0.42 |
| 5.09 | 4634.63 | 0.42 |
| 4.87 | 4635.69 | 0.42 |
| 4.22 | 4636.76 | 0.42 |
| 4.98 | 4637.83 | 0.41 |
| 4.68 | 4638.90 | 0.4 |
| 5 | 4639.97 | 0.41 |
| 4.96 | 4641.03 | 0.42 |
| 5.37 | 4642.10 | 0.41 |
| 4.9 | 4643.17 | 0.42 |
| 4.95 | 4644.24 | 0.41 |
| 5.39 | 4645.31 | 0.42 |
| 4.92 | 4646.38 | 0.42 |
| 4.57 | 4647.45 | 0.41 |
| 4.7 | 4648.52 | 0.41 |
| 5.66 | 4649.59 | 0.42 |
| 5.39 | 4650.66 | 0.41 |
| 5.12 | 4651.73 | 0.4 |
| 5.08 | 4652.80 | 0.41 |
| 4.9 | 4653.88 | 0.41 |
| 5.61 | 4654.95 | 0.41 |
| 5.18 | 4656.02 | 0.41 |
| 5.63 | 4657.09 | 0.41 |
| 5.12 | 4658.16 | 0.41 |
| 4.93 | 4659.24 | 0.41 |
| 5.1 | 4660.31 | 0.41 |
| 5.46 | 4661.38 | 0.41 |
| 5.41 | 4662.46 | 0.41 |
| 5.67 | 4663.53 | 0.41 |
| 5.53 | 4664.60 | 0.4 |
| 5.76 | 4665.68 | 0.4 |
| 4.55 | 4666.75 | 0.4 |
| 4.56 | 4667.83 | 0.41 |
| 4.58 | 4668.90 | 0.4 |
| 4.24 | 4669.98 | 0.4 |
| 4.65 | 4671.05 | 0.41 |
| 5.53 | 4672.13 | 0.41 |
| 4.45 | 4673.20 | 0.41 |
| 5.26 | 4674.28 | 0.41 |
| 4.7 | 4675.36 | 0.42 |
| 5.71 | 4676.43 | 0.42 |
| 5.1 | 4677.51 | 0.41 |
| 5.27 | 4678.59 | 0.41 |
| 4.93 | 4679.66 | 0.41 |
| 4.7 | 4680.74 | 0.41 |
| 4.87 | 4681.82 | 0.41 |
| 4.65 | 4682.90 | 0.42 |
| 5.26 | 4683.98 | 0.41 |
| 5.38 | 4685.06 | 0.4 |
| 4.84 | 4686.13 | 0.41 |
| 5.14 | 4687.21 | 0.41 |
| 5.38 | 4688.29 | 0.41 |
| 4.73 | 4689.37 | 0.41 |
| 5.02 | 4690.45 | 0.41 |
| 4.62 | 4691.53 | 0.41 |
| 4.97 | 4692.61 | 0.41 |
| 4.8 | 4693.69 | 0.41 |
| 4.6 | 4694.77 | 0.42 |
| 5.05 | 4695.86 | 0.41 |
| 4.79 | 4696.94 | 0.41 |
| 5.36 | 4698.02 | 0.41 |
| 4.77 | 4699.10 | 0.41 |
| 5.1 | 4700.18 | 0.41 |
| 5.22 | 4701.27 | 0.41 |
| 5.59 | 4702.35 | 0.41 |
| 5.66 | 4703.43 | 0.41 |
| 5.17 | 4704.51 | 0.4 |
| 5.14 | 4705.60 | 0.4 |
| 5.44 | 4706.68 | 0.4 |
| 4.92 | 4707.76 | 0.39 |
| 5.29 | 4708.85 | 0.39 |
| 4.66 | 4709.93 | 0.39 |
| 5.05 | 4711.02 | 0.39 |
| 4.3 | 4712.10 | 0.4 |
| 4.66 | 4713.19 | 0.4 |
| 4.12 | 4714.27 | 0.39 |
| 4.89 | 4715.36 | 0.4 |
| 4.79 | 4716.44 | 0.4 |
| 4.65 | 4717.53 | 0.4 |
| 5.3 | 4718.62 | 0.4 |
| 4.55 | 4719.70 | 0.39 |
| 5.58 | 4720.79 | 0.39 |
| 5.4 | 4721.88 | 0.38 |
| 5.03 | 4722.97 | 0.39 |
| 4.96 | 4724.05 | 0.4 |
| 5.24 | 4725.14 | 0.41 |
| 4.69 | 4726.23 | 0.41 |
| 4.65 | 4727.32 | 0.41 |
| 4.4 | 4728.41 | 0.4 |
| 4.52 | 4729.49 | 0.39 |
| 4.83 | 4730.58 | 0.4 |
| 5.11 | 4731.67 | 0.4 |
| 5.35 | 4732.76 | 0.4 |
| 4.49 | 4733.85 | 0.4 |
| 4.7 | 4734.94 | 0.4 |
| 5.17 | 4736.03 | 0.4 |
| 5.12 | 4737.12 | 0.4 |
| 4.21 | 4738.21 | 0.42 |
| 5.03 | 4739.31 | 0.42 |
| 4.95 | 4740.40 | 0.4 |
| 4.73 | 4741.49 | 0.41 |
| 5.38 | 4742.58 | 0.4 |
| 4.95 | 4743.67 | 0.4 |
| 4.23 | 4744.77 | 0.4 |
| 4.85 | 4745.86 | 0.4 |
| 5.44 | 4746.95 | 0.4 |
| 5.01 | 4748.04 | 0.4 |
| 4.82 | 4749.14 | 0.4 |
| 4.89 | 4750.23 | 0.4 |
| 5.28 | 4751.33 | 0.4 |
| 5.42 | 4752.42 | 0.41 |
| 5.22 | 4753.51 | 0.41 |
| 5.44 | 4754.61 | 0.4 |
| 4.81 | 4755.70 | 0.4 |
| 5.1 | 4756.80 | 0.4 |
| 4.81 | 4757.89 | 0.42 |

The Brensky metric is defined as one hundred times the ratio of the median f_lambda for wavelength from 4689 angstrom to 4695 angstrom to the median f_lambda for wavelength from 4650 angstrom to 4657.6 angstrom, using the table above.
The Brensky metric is 92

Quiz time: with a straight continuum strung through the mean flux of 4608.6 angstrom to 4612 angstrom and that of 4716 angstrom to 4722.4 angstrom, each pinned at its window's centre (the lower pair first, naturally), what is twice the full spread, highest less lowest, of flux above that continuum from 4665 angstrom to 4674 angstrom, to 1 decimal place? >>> 3.0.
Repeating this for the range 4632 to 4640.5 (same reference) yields 2.1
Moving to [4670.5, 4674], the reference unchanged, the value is 2.2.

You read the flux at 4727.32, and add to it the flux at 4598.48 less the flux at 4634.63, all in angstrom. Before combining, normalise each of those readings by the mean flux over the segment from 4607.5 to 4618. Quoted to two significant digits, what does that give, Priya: 0.99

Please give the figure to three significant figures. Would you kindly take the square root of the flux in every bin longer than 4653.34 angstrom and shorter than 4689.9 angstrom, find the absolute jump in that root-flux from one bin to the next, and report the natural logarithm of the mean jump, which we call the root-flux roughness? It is -2.36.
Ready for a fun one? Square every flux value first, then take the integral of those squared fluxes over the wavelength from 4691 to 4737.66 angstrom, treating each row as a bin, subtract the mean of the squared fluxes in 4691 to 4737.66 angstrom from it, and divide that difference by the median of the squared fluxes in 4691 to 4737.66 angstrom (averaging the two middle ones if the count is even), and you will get 46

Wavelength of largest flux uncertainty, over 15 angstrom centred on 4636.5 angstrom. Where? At 4630.36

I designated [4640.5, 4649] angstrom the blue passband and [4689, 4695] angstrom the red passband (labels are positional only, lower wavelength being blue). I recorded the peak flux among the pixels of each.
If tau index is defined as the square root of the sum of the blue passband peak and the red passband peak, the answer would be 3.23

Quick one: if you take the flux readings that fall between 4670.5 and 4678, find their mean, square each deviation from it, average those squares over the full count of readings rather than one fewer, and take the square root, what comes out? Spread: 0.440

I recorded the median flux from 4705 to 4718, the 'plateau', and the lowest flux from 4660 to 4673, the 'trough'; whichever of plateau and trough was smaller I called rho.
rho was 4.24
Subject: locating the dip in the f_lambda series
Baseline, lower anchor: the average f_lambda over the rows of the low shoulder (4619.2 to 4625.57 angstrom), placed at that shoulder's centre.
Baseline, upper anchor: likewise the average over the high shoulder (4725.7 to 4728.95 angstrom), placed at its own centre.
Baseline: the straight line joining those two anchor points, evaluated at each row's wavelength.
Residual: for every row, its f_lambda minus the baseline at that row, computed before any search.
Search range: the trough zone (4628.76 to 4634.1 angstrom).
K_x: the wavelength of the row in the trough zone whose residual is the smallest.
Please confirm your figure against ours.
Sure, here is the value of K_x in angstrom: 4632.49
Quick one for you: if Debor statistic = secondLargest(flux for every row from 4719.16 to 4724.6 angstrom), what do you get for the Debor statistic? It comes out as 5.4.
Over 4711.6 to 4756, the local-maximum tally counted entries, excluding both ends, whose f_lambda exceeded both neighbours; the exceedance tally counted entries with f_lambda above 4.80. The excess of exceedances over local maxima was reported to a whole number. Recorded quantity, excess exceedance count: 14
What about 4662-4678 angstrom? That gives 2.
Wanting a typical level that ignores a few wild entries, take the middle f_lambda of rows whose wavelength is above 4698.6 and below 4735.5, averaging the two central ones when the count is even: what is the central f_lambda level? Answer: 4.94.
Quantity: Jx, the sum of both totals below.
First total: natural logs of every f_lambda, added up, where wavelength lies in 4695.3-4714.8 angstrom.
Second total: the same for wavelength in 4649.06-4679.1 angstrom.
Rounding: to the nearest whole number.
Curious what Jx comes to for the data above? 75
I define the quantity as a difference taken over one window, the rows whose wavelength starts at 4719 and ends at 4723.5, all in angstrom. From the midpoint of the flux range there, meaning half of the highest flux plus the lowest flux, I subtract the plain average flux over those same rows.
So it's -0.08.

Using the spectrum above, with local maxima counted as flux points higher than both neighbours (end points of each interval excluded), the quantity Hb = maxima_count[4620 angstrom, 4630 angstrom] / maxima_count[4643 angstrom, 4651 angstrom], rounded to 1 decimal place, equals 1.0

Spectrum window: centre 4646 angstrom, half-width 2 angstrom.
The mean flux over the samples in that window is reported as 5.0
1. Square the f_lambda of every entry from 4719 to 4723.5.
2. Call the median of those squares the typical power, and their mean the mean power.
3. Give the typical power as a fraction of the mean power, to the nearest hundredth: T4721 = 1.02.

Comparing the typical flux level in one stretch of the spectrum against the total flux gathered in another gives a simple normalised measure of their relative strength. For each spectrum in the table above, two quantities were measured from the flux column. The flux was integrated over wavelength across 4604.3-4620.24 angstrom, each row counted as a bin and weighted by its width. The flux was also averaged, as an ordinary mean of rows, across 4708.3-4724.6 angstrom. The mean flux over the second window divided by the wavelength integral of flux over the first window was 0.0595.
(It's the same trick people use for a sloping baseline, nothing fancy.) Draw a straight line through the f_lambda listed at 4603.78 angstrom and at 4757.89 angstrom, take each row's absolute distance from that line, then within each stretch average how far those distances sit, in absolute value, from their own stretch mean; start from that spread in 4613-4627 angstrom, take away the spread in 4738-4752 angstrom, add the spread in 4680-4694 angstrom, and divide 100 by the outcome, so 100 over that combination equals 596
